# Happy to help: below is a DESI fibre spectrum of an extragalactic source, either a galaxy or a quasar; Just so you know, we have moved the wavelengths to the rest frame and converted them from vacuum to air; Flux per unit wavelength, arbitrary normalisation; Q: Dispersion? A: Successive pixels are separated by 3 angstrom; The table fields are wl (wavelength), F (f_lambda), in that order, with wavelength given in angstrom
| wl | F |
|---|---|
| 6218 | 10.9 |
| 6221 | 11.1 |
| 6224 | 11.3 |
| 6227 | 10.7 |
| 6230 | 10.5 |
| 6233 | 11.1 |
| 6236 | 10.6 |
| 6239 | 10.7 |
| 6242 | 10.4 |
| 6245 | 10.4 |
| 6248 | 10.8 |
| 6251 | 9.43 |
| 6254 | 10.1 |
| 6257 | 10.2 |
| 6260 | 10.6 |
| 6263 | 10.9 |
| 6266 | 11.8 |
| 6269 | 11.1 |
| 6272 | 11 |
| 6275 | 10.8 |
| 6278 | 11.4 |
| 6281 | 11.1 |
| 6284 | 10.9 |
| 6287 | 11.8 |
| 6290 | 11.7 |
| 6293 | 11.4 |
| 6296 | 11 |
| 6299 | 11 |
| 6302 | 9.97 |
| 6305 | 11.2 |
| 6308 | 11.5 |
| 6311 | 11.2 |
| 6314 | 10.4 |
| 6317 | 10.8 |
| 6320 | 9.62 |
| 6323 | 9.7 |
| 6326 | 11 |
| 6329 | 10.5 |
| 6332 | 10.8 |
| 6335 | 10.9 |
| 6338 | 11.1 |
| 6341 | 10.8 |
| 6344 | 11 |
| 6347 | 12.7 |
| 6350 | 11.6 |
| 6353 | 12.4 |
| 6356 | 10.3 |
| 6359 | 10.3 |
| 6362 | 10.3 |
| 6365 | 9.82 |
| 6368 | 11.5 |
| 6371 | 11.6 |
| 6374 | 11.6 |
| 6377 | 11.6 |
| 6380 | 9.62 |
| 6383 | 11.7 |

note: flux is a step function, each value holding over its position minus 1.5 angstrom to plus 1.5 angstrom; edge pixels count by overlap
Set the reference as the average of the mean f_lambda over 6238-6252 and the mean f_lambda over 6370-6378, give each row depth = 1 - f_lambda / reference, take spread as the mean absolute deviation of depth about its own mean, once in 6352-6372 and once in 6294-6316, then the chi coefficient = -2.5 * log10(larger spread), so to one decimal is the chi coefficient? 2.8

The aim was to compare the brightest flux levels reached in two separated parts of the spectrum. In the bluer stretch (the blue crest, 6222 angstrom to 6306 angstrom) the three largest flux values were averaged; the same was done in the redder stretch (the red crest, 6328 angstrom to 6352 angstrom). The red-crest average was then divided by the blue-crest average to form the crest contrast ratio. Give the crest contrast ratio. 1.00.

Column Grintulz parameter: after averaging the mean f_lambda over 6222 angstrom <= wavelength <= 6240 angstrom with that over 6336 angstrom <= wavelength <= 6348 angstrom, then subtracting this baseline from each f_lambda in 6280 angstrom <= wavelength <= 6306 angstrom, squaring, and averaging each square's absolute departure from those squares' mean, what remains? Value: 0.30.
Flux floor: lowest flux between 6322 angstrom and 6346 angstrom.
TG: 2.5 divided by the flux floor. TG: 0.258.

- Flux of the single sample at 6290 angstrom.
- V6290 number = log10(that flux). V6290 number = 1.07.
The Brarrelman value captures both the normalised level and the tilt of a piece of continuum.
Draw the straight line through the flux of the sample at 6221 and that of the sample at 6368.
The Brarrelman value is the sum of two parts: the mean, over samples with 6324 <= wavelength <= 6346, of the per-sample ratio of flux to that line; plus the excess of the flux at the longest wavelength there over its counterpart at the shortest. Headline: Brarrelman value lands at 1.0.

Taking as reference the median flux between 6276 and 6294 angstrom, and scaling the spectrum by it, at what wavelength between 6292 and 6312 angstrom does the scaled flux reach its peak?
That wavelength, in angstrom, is 6308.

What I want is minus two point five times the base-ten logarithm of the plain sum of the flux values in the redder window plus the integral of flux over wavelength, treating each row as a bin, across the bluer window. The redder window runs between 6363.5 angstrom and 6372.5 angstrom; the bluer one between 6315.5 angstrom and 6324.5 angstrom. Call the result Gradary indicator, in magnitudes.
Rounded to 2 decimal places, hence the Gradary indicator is -5.23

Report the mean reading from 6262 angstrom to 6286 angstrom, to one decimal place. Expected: 11.1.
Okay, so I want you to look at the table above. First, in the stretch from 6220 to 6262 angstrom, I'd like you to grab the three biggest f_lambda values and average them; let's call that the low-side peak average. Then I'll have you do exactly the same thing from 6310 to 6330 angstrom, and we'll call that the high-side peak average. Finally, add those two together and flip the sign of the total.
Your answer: -22.2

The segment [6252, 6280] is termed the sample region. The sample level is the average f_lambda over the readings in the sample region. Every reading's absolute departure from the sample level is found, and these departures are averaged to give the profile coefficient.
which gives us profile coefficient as 0.40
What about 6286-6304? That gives 0.49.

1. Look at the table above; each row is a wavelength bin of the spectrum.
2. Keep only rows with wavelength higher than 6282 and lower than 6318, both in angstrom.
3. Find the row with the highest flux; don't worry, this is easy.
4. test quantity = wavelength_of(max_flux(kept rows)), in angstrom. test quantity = 6287 angstrom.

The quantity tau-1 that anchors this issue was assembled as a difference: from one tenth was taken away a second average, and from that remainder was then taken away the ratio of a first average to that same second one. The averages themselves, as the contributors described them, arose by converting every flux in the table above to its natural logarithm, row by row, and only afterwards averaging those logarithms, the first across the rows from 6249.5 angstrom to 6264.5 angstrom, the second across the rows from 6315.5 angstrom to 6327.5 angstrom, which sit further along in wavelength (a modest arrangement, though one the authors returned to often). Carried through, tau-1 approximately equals -3.23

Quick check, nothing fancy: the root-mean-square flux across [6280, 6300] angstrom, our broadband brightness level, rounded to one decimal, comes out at 11.3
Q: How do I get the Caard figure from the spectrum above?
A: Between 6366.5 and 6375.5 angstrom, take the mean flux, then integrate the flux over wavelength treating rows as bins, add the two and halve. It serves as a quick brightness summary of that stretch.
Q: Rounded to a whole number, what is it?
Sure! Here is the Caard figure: 58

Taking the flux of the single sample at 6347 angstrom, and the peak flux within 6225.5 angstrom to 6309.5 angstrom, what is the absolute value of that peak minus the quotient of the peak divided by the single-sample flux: 10.87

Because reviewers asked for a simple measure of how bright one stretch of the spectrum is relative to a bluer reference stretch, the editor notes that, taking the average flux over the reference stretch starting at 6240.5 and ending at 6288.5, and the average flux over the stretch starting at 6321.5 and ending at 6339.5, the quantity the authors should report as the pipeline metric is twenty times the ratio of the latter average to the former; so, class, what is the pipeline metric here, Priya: 19.8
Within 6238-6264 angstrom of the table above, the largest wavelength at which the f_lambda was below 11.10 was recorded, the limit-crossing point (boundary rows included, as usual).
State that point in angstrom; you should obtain 6263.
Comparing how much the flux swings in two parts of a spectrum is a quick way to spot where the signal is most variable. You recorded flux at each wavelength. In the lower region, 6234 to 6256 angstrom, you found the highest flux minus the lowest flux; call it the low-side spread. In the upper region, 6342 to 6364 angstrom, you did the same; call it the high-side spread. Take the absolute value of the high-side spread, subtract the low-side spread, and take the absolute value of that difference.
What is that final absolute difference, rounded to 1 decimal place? 1.0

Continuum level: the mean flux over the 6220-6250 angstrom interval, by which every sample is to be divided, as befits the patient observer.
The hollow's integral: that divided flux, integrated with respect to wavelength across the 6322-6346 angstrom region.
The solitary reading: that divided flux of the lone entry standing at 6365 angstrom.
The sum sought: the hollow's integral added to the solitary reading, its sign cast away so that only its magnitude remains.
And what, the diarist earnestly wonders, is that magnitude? 25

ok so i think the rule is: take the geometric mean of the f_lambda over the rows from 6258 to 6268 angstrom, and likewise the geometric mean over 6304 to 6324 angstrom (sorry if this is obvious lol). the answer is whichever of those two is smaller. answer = 10.6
